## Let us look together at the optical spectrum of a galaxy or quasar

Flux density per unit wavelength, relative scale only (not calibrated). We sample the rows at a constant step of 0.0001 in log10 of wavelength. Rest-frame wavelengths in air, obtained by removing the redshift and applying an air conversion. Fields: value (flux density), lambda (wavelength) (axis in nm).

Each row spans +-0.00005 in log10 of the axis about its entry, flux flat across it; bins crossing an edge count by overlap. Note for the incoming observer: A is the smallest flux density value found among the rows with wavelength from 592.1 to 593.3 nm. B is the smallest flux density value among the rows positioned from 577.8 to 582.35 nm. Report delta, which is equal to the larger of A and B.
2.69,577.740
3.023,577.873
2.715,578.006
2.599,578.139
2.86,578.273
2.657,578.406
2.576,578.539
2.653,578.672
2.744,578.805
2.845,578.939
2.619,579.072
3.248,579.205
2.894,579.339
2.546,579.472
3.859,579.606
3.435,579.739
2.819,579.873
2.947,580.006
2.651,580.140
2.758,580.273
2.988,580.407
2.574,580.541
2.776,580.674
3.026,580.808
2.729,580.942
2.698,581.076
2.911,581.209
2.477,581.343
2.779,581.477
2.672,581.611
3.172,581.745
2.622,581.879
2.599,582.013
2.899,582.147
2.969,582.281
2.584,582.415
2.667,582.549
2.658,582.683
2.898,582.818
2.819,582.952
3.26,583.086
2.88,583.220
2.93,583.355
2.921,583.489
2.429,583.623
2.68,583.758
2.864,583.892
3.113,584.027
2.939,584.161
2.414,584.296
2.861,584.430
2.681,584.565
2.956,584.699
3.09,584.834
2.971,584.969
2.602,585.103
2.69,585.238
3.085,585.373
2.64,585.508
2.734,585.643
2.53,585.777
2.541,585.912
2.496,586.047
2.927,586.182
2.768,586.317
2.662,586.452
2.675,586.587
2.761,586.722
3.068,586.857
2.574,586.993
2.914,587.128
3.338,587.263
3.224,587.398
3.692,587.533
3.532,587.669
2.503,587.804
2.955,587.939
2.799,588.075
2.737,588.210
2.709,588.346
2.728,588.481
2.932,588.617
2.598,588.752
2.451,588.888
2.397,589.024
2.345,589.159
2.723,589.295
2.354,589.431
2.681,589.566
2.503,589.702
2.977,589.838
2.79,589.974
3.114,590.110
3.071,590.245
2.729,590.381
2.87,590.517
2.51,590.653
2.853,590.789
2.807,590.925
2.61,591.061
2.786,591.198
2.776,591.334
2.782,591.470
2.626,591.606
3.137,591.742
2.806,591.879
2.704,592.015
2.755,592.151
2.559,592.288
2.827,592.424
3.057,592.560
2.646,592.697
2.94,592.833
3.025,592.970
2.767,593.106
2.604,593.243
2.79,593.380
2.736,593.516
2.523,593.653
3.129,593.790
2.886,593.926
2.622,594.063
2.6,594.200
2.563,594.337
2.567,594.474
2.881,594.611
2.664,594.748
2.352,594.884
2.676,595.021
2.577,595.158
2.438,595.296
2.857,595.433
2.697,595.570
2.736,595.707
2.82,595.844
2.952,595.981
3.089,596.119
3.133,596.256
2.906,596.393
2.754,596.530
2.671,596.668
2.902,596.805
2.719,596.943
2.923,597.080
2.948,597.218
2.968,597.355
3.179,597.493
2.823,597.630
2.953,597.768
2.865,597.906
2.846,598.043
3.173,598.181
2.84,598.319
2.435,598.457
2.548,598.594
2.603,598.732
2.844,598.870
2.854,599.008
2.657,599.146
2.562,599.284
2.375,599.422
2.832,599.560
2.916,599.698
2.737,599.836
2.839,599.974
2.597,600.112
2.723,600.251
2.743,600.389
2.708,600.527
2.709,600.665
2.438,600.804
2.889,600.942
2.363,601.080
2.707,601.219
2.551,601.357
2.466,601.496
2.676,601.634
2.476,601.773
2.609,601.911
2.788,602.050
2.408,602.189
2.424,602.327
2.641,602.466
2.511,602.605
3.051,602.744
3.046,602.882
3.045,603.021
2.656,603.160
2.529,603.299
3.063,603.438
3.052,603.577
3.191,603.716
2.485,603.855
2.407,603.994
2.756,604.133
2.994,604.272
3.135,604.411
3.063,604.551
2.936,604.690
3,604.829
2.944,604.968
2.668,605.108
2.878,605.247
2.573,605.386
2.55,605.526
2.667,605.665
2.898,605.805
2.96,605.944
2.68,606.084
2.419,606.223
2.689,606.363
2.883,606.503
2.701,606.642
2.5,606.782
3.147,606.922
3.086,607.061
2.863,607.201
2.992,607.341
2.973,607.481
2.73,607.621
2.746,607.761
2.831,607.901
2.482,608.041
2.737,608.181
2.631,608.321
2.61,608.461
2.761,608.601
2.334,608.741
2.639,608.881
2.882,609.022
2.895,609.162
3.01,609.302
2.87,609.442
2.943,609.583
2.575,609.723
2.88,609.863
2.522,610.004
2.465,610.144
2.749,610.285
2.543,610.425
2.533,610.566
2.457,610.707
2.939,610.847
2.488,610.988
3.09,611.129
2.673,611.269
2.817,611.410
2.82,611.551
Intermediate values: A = 2.559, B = 2.477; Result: 2.56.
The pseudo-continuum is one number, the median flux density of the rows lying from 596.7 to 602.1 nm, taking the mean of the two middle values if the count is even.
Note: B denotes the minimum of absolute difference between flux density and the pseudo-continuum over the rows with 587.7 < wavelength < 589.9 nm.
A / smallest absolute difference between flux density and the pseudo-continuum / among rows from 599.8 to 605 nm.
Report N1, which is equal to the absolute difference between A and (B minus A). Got 0.000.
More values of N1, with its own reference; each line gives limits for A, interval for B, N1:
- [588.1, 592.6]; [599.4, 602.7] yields 0.000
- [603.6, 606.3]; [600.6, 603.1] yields 0.010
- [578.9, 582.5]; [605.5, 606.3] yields 0.041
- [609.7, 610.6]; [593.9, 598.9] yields 0.023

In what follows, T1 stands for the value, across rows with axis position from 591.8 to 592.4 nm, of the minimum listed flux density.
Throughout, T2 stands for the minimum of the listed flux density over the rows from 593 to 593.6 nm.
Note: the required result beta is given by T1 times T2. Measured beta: 6.66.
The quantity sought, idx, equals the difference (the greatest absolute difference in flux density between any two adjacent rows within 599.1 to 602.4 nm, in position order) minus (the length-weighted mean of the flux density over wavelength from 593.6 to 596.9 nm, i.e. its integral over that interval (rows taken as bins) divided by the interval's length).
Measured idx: -2.22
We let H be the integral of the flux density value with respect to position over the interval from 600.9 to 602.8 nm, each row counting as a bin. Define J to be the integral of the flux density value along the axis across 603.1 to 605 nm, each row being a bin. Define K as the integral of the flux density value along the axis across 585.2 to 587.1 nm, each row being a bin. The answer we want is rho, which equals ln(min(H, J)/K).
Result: -0.05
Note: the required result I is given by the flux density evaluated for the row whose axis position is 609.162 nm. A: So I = 2.895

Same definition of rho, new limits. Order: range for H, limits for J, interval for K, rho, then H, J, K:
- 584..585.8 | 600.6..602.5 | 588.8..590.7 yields -0.04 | 5.1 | 4.9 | 5.09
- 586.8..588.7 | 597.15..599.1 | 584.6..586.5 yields 0.06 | 5.7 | 5.6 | 5.25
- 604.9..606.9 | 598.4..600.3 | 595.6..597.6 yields -0.13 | 5.4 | 5.1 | 5.80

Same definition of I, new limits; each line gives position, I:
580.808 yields 3.026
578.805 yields 2.744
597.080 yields 2.923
